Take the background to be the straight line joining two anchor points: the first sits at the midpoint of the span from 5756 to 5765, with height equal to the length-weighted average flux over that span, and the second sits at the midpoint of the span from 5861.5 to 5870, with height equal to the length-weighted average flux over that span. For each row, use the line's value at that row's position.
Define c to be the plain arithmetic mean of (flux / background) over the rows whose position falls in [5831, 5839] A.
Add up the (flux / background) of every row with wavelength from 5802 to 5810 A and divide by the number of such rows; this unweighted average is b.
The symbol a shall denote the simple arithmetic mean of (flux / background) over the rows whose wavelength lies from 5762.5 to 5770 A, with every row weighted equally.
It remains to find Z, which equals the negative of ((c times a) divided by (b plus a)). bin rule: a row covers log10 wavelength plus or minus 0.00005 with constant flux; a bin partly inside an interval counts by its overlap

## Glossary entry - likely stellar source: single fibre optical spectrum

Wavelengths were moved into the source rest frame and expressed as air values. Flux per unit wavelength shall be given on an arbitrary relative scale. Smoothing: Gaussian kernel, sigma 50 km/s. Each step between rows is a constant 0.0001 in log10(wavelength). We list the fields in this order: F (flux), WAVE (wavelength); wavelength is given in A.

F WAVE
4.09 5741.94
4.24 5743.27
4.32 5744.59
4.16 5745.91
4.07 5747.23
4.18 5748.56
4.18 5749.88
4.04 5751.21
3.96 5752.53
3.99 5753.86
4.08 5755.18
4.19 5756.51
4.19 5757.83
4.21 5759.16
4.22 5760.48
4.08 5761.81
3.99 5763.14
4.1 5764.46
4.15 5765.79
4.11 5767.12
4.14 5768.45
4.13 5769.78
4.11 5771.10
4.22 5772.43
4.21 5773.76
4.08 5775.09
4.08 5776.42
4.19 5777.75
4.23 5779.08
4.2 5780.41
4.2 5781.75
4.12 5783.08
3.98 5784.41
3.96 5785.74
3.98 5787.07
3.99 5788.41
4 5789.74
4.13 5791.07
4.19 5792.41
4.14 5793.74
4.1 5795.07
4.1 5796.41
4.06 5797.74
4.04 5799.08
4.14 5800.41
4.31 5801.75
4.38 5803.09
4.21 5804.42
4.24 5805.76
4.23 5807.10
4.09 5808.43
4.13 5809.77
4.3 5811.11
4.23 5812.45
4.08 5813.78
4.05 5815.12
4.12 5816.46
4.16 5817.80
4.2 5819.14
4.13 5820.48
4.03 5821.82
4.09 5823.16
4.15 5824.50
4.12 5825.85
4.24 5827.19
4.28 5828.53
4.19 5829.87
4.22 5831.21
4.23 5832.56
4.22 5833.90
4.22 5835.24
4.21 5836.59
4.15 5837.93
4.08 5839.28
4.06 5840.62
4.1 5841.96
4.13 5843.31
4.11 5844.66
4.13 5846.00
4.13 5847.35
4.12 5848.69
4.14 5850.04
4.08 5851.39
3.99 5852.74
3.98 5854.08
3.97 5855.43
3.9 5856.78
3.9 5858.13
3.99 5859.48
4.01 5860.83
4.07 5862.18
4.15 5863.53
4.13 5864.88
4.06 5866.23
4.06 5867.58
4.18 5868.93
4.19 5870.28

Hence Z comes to -0.503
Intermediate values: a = 0.991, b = 1.020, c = 1.02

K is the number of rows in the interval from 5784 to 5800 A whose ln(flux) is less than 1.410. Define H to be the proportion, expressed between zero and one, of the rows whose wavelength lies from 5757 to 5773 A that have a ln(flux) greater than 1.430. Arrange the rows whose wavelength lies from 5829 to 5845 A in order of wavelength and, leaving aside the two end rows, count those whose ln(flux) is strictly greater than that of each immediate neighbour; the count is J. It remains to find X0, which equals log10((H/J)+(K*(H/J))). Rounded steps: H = 0.33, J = 2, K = 7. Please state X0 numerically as 0.12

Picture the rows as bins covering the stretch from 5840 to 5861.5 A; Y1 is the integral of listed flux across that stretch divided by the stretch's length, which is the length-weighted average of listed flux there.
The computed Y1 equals 4.05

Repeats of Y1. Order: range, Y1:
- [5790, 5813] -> 4.17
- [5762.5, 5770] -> 4.10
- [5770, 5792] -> 4.11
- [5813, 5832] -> 4.15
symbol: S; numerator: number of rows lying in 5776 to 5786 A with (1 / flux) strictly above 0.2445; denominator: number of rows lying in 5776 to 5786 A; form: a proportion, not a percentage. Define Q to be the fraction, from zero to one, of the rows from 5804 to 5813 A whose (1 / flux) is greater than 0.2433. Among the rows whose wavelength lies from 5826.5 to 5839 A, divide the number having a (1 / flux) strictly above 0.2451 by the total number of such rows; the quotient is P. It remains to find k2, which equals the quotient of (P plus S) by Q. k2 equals 2.6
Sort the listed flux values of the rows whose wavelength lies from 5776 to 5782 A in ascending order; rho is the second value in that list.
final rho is 4.19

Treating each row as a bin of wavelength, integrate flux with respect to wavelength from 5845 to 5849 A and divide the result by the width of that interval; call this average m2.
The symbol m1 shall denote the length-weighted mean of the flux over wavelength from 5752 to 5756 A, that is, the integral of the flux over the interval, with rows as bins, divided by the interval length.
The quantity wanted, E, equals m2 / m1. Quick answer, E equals 1.03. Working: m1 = 4.01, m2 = 4.13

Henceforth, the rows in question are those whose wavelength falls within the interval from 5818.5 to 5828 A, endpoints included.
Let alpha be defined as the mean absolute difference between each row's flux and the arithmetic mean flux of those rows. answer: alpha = 0.051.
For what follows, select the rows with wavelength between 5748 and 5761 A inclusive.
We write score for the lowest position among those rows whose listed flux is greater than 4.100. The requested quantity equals 5748.56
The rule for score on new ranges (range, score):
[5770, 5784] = 5771.10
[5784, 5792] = 5791.07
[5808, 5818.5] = 5809.77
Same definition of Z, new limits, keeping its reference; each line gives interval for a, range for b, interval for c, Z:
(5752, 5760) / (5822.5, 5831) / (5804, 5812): -0.503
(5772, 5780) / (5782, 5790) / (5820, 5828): -0.510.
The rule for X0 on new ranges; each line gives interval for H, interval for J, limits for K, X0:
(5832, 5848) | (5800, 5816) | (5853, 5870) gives 0.05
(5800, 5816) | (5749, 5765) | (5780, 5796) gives 0.54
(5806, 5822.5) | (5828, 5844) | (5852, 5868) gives 0.56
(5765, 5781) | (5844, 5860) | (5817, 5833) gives 0.10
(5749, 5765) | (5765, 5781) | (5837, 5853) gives -0.16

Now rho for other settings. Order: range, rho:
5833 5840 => 4.15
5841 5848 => 4.11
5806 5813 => 4.13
